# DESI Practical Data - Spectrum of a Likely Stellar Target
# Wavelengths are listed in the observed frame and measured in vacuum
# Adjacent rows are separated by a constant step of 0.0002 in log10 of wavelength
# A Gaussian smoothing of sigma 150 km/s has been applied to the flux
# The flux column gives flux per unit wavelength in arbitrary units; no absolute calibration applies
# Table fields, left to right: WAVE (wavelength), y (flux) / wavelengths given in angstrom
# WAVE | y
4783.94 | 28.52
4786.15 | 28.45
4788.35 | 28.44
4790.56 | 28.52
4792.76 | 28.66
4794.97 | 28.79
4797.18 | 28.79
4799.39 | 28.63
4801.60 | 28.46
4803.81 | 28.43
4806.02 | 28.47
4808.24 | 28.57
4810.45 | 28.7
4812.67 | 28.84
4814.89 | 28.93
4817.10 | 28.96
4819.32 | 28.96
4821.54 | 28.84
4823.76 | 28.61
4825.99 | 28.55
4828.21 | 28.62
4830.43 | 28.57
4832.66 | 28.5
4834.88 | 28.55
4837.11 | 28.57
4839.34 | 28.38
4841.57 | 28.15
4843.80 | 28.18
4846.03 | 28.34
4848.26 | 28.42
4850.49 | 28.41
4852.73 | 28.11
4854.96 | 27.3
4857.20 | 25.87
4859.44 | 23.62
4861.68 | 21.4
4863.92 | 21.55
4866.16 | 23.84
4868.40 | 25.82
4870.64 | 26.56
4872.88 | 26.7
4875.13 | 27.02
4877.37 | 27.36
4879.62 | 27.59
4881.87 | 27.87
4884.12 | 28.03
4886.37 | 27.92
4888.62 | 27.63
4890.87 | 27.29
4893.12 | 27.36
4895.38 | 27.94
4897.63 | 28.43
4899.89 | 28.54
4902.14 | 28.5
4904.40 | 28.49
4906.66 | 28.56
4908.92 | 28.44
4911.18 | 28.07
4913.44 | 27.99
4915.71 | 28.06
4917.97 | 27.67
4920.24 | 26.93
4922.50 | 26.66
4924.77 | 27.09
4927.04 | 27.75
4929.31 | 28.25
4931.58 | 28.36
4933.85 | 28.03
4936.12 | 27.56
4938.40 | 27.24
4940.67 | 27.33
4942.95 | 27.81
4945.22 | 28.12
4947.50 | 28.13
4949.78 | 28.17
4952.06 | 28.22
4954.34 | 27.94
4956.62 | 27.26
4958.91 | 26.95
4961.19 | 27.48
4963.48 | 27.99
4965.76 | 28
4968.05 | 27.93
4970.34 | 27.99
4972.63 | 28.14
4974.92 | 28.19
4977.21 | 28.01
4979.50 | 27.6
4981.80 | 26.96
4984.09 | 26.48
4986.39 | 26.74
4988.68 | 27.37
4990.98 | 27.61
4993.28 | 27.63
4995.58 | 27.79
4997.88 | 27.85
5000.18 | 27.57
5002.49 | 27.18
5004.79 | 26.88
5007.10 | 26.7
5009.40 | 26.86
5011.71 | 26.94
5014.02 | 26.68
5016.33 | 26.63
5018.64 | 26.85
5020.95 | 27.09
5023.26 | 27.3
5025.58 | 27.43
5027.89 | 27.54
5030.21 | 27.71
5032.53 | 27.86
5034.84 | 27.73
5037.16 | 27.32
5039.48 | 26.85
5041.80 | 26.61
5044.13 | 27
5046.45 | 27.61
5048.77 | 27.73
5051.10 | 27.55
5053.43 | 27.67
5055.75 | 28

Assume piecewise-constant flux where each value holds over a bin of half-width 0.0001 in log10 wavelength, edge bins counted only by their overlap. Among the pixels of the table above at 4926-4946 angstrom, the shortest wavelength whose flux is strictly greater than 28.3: 4931.58 angstrom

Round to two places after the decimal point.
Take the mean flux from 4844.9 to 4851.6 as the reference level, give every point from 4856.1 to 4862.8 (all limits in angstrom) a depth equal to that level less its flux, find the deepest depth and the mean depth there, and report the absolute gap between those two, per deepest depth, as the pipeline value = 0.32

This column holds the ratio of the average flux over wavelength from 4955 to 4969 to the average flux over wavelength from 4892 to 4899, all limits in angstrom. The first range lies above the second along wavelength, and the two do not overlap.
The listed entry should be 0.99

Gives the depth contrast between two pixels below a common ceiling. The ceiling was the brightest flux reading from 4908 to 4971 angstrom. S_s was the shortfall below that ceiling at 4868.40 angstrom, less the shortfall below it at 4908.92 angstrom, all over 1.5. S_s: 1.7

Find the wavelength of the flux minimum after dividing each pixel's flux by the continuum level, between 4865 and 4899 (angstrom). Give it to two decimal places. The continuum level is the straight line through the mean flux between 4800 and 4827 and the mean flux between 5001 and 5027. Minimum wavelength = 4866.16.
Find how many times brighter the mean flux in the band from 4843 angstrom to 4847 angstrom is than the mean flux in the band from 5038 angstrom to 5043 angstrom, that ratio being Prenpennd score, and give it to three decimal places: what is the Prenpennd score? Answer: 1.057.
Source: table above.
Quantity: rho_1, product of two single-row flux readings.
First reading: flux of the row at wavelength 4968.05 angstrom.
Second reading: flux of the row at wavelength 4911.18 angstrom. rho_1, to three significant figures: 784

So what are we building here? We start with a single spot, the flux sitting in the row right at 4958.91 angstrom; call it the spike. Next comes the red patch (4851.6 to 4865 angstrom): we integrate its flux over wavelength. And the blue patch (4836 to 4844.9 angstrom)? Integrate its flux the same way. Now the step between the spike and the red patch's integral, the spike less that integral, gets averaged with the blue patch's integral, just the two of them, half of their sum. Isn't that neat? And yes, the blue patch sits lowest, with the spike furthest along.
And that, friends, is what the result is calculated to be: -26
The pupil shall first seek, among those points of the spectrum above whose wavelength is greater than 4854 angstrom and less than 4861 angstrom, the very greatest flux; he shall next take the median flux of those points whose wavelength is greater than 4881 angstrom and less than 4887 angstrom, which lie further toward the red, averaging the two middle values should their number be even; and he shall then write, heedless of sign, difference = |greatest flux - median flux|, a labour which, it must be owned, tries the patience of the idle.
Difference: 0.62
